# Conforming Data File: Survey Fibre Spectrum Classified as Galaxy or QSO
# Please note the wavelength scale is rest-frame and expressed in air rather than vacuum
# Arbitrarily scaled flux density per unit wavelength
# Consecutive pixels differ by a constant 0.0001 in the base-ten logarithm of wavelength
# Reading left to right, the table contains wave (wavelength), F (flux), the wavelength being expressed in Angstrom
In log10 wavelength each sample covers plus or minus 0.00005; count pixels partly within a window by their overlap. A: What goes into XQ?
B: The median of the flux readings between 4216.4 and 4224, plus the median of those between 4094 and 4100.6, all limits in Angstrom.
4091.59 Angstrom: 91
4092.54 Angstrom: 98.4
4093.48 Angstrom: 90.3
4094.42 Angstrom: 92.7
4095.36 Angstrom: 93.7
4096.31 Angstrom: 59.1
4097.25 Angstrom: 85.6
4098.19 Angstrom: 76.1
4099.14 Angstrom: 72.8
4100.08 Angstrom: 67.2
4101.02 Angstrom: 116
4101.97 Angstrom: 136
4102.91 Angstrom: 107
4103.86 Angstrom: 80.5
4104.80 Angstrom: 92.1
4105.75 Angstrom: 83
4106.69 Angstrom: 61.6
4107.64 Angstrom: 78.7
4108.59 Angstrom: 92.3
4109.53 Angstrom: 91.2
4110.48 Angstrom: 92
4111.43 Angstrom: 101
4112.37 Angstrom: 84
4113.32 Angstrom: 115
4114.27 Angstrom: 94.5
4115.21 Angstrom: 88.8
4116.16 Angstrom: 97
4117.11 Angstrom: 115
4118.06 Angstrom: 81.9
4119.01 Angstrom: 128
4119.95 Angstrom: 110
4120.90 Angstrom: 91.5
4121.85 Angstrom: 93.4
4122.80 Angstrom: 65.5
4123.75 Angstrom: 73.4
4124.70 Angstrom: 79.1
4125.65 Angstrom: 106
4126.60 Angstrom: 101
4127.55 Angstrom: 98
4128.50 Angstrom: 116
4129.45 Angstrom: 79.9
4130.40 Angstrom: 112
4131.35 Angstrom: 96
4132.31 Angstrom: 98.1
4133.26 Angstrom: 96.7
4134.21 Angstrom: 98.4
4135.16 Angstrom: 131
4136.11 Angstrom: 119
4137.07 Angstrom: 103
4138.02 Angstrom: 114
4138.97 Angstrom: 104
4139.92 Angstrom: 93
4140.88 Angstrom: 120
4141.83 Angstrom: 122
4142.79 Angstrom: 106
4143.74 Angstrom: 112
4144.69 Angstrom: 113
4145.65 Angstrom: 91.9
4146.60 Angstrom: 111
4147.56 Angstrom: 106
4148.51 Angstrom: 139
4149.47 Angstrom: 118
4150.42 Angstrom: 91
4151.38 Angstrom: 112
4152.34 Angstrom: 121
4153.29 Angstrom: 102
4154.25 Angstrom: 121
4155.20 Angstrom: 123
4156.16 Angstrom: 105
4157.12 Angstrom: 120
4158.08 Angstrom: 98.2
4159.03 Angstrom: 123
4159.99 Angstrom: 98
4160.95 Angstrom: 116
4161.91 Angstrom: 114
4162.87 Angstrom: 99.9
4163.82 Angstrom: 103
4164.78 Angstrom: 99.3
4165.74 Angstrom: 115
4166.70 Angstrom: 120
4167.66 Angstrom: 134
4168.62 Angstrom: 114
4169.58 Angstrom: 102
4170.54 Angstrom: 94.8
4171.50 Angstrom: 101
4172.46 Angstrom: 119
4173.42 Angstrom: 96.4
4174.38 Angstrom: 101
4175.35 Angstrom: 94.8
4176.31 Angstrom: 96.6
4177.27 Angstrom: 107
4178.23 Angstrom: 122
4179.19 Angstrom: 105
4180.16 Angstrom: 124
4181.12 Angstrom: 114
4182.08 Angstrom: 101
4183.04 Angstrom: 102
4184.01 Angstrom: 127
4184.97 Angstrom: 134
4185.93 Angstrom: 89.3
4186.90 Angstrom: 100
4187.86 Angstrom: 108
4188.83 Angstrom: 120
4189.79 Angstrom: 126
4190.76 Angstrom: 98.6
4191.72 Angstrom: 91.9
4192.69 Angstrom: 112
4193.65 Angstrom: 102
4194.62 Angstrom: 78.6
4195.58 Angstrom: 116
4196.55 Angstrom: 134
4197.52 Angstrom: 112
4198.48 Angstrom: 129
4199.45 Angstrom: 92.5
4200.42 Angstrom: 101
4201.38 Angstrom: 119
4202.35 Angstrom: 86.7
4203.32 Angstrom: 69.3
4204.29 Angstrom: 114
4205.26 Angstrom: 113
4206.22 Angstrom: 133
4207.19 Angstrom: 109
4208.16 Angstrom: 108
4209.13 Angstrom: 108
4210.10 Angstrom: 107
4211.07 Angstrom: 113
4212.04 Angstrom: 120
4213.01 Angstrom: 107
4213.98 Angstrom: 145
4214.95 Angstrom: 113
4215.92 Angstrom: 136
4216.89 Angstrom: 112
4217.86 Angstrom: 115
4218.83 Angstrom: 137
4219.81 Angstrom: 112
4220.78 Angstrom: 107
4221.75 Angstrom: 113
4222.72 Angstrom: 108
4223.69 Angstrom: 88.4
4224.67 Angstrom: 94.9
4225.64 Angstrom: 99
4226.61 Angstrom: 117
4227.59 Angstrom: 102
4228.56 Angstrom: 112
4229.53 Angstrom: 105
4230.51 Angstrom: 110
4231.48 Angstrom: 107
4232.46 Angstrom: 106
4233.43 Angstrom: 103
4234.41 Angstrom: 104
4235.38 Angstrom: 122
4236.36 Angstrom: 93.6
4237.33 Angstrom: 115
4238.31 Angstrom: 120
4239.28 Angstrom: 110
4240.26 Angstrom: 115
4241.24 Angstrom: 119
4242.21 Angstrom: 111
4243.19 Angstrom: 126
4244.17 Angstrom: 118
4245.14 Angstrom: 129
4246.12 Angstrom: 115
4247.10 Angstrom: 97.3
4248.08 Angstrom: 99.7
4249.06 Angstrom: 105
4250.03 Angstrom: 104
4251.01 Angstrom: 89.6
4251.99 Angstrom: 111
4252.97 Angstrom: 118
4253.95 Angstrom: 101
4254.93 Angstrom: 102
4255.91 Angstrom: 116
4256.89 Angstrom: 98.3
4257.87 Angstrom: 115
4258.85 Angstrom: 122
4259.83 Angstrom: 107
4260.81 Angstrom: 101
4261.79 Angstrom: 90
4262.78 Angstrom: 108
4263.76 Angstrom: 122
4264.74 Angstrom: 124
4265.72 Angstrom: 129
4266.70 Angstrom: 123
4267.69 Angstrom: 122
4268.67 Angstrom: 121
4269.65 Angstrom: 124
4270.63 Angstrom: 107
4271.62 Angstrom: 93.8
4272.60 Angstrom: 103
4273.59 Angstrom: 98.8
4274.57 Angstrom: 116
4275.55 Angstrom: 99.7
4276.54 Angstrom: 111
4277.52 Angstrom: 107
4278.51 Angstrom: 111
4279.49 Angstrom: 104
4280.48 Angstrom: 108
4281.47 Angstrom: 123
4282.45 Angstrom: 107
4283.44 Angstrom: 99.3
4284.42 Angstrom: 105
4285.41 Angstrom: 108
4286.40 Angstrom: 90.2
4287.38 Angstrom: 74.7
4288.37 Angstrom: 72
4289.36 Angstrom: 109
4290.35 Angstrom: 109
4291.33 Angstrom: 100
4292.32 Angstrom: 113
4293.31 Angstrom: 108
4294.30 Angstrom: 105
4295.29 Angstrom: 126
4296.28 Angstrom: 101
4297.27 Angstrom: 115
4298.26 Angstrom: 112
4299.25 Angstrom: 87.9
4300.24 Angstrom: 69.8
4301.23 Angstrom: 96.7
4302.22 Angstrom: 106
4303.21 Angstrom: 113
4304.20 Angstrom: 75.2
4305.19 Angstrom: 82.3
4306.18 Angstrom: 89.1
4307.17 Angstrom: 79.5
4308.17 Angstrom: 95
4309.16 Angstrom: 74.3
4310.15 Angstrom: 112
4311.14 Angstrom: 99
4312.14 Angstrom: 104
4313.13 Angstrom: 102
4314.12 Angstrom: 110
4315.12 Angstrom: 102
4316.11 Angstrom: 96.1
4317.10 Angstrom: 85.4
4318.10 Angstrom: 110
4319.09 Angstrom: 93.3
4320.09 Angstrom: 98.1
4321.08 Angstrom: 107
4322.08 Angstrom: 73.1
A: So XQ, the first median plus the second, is 188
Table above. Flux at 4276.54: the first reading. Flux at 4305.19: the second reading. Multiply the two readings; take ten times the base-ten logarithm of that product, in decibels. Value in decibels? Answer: 39.6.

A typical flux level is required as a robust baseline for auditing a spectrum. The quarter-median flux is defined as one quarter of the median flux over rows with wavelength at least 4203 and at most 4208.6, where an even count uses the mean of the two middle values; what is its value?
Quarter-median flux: 28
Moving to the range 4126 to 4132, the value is 25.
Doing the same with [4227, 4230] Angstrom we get 26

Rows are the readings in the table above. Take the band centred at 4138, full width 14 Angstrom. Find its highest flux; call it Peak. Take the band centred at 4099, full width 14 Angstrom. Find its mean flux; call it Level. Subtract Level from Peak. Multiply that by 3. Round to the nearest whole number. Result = 123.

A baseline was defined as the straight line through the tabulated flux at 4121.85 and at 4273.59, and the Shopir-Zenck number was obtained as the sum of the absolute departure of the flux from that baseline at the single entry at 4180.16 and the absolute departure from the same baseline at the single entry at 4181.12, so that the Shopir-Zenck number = 47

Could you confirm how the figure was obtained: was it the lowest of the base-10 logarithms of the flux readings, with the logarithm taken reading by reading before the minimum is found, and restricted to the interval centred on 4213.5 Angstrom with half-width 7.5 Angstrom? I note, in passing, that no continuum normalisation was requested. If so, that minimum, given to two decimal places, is 2.03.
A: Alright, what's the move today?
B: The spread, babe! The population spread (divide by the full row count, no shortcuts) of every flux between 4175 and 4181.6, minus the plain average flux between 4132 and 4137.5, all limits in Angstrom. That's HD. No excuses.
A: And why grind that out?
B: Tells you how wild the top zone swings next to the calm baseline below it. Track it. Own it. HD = -97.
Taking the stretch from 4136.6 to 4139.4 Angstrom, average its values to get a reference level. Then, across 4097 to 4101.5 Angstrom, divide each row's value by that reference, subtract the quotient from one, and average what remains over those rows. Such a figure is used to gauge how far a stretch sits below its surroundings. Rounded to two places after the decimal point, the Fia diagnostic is 0.22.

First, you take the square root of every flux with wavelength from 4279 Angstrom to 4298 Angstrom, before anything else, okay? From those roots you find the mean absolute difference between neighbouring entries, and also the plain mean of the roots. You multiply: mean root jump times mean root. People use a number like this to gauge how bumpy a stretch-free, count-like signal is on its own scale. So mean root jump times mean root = 6.0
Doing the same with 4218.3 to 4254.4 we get 5.1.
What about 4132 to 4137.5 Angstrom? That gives 6.2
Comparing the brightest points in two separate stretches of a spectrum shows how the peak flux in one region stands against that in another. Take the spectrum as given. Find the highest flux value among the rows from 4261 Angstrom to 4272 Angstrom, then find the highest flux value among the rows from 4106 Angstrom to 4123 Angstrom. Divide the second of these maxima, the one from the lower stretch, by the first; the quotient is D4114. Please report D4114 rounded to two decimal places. 0.99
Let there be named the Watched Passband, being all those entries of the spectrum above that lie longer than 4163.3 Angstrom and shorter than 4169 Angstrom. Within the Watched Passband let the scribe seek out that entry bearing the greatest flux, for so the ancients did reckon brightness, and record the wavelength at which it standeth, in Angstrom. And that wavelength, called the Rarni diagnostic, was 4167.66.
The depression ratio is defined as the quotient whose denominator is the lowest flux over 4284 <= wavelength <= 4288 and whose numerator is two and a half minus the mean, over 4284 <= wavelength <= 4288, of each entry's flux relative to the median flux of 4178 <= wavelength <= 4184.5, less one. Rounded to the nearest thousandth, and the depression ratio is 0.036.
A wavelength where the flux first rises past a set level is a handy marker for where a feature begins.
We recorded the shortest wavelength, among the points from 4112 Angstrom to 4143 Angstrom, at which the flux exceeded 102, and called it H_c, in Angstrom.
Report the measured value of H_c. 4113.32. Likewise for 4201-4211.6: 4201.38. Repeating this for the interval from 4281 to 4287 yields 4281.47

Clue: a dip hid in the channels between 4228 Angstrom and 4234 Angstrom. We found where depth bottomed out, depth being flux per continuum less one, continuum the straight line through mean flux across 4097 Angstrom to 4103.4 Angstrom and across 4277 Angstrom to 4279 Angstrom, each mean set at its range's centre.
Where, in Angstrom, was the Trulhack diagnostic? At 4233.43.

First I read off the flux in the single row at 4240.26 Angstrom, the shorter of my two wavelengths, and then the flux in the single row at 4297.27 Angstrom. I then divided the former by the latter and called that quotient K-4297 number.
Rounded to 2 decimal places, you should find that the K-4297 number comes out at 1.00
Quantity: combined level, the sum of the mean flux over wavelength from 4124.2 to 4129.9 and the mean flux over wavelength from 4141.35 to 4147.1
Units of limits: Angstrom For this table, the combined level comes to 206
